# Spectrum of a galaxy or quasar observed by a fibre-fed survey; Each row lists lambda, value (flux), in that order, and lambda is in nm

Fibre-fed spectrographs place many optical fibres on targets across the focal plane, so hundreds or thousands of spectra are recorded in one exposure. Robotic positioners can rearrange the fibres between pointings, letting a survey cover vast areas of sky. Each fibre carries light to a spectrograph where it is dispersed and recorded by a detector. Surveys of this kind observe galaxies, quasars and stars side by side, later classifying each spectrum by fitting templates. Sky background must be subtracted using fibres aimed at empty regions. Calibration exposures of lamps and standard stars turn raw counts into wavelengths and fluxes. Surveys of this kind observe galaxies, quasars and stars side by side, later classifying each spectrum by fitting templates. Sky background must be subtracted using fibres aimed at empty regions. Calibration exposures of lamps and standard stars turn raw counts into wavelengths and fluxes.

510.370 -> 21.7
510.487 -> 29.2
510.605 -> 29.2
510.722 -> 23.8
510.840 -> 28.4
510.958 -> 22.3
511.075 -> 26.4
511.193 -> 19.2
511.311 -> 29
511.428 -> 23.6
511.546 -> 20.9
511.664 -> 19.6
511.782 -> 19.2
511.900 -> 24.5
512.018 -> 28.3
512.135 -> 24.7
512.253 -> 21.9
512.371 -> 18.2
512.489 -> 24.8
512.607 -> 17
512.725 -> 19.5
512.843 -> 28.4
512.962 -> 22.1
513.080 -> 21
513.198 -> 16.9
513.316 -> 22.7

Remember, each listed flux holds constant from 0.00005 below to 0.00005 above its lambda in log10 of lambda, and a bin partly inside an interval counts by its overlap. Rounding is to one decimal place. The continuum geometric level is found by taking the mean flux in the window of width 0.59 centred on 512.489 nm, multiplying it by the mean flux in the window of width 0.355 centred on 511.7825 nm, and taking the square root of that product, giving 20.7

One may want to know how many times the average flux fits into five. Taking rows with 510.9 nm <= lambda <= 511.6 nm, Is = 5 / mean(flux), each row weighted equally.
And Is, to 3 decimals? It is 0.212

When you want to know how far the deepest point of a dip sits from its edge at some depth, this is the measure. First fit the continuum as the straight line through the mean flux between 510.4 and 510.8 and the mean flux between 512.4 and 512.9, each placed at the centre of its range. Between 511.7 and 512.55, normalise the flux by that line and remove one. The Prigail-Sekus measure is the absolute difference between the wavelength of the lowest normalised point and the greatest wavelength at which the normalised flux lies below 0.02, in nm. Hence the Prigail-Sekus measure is 0.59 nm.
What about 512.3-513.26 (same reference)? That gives 0.59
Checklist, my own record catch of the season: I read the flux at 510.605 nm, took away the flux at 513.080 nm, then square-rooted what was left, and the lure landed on 2.9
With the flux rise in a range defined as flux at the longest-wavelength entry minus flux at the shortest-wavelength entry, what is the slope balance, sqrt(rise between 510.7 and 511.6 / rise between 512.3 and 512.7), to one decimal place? 1.6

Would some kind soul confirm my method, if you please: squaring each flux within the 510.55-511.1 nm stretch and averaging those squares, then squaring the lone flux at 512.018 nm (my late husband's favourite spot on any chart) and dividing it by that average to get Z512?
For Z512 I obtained 1.17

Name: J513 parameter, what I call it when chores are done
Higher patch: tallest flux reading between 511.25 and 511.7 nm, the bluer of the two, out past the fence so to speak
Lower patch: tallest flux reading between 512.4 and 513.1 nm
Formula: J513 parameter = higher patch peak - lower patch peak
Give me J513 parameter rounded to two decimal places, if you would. 0.60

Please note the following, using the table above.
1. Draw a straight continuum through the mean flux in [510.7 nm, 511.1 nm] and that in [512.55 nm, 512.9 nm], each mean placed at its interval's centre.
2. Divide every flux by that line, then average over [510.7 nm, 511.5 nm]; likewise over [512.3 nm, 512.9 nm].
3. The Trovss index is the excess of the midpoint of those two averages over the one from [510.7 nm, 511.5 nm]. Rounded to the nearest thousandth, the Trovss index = -0.002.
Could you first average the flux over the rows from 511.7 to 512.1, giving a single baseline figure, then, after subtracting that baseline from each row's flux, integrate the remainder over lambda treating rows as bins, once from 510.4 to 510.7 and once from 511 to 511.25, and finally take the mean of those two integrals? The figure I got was 0.5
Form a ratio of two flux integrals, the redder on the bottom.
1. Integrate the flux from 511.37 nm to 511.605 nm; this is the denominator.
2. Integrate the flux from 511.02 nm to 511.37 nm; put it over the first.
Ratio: 1.7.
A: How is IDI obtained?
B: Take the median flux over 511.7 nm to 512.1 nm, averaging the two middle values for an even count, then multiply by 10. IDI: 245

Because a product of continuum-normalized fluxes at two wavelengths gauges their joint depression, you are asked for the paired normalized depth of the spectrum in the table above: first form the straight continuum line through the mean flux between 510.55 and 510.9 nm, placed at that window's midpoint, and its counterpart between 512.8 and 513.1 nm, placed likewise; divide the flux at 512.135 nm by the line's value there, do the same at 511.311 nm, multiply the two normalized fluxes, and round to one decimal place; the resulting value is 1.1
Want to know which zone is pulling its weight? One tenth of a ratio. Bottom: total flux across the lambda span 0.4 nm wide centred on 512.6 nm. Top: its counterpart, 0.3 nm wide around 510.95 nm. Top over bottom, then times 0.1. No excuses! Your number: 0.126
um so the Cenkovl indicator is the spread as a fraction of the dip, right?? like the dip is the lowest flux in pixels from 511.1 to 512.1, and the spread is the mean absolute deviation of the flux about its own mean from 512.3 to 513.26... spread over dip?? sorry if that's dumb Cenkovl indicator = 0.161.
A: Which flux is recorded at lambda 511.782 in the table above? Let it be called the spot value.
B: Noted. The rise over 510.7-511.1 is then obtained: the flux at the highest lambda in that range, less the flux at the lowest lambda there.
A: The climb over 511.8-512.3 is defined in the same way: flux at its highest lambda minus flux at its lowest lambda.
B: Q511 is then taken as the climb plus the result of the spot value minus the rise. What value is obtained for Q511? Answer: 14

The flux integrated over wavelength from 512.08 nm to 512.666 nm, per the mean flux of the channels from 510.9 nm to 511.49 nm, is 0.52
